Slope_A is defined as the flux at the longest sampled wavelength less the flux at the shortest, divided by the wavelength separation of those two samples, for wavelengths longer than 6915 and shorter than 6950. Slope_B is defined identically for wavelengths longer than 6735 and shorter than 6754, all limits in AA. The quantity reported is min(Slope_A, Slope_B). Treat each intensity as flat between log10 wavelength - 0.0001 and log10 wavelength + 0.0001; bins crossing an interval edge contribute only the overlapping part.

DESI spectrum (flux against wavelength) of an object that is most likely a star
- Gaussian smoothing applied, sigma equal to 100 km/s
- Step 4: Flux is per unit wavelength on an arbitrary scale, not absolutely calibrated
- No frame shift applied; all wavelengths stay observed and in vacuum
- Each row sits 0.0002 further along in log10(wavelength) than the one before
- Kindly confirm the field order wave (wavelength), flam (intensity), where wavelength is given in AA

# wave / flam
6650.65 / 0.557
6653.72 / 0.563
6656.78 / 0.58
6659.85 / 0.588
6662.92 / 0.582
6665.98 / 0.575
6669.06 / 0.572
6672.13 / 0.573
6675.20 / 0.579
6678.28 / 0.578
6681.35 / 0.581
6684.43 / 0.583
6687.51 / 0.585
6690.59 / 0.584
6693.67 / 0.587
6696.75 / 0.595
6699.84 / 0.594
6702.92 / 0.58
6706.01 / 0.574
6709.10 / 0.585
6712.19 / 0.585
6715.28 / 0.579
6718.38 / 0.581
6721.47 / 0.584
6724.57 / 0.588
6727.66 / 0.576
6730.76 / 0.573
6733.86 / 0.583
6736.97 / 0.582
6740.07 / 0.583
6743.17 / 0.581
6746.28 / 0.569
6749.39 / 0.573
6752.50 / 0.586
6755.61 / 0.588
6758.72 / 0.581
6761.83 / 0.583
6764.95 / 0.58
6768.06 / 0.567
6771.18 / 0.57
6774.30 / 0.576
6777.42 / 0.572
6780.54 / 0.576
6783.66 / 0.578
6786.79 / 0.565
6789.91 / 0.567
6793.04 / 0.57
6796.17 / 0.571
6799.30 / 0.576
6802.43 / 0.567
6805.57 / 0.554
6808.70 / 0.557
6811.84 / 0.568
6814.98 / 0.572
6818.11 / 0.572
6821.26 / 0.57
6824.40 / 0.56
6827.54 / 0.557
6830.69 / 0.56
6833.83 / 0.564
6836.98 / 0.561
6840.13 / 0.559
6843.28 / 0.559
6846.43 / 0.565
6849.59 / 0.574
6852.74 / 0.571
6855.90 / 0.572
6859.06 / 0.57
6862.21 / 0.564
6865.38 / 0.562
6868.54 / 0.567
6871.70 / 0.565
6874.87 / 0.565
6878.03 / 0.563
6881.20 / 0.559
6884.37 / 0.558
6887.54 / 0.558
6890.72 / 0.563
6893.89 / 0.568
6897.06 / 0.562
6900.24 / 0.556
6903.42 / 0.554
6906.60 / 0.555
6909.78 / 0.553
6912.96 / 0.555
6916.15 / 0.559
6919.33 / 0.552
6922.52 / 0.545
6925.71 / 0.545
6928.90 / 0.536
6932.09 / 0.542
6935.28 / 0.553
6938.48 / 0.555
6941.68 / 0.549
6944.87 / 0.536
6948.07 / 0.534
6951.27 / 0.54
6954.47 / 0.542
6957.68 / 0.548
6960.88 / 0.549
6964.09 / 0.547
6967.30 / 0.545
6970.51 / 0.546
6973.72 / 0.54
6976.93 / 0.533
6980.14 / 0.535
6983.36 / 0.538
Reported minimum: -0.0008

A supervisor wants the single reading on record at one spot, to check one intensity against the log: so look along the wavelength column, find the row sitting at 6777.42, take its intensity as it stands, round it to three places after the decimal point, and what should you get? 0.572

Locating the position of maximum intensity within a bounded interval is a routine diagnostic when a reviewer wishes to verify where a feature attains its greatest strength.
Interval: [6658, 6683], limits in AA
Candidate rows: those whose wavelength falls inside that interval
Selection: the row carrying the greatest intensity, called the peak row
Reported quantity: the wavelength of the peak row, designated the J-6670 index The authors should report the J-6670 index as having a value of 6659.85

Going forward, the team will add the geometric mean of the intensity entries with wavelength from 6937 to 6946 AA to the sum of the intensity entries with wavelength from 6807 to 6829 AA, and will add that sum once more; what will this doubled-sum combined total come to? 8.5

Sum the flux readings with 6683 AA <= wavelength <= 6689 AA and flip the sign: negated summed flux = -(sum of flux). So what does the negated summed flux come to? -1.2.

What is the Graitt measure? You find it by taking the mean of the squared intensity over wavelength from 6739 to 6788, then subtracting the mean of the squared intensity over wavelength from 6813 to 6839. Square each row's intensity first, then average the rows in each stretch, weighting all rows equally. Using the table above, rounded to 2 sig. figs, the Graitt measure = 0.014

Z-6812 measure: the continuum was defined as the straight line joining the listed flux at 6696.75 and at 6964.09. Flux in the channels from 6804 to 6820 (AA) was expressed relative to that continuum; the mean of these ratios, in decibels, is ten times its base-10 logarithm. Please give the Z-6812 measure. -0.074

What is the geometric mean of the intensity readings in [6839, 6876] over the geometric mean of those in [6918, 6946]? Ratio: 1.04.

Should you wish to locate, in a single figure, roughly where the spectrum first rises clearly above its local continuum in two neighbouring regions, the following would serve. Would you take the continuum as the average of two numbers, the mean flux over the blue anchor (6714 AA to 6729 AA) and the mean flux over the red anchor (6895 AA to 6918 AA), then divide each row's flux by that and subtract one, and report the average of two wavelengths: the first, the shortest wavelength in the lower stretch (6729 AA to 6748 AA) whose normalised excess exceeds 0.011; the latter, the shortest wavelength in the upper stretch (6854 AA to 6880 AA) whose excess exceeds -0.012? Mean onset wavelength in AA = 6794.9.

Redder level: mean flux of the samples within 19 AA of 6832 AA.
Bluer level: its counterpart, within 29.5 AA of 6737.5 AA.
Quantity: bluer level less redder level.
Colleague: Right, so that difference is 0.017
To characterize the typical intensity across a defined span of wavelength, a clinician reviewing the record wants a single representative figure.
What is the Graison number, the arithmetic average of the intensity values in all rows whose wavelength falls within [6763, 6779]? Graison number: 0.573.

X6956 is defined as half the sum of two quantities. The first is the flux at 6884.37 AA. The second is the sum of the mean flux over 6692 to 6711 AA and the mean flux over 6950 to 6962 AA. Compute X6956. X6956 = 0.844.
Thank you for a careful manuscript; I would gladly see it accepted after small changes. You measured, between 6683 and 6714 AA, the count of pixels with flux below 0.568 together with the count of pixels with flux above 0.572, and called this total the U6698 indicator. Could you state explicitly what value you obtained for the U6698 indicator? 10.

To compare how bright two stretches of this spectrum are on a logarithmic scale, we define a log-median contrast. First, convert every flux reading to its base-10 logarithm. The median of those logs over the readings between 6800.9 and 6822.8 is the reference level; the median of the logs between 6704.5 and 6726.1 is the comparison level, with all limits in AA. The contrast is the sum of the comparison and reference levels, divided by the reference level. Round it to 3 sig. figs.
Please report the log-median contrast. 1.95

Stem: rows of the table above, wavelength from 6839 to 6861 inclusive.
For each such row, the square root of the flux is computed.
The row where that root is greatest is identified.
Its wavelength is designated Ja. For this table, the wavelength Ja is 6849.59 AA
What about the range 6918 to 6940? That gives 6938.48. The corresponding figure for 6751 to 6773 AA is 6755.61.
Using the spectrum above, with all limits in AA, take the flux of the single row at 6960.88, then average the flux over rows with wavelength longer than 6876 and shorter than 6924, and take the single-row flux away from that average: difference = 0.008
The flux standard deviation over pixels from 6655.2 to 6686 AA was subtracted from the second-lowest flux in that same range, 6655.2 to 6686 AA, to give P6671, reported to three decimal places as 0.568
